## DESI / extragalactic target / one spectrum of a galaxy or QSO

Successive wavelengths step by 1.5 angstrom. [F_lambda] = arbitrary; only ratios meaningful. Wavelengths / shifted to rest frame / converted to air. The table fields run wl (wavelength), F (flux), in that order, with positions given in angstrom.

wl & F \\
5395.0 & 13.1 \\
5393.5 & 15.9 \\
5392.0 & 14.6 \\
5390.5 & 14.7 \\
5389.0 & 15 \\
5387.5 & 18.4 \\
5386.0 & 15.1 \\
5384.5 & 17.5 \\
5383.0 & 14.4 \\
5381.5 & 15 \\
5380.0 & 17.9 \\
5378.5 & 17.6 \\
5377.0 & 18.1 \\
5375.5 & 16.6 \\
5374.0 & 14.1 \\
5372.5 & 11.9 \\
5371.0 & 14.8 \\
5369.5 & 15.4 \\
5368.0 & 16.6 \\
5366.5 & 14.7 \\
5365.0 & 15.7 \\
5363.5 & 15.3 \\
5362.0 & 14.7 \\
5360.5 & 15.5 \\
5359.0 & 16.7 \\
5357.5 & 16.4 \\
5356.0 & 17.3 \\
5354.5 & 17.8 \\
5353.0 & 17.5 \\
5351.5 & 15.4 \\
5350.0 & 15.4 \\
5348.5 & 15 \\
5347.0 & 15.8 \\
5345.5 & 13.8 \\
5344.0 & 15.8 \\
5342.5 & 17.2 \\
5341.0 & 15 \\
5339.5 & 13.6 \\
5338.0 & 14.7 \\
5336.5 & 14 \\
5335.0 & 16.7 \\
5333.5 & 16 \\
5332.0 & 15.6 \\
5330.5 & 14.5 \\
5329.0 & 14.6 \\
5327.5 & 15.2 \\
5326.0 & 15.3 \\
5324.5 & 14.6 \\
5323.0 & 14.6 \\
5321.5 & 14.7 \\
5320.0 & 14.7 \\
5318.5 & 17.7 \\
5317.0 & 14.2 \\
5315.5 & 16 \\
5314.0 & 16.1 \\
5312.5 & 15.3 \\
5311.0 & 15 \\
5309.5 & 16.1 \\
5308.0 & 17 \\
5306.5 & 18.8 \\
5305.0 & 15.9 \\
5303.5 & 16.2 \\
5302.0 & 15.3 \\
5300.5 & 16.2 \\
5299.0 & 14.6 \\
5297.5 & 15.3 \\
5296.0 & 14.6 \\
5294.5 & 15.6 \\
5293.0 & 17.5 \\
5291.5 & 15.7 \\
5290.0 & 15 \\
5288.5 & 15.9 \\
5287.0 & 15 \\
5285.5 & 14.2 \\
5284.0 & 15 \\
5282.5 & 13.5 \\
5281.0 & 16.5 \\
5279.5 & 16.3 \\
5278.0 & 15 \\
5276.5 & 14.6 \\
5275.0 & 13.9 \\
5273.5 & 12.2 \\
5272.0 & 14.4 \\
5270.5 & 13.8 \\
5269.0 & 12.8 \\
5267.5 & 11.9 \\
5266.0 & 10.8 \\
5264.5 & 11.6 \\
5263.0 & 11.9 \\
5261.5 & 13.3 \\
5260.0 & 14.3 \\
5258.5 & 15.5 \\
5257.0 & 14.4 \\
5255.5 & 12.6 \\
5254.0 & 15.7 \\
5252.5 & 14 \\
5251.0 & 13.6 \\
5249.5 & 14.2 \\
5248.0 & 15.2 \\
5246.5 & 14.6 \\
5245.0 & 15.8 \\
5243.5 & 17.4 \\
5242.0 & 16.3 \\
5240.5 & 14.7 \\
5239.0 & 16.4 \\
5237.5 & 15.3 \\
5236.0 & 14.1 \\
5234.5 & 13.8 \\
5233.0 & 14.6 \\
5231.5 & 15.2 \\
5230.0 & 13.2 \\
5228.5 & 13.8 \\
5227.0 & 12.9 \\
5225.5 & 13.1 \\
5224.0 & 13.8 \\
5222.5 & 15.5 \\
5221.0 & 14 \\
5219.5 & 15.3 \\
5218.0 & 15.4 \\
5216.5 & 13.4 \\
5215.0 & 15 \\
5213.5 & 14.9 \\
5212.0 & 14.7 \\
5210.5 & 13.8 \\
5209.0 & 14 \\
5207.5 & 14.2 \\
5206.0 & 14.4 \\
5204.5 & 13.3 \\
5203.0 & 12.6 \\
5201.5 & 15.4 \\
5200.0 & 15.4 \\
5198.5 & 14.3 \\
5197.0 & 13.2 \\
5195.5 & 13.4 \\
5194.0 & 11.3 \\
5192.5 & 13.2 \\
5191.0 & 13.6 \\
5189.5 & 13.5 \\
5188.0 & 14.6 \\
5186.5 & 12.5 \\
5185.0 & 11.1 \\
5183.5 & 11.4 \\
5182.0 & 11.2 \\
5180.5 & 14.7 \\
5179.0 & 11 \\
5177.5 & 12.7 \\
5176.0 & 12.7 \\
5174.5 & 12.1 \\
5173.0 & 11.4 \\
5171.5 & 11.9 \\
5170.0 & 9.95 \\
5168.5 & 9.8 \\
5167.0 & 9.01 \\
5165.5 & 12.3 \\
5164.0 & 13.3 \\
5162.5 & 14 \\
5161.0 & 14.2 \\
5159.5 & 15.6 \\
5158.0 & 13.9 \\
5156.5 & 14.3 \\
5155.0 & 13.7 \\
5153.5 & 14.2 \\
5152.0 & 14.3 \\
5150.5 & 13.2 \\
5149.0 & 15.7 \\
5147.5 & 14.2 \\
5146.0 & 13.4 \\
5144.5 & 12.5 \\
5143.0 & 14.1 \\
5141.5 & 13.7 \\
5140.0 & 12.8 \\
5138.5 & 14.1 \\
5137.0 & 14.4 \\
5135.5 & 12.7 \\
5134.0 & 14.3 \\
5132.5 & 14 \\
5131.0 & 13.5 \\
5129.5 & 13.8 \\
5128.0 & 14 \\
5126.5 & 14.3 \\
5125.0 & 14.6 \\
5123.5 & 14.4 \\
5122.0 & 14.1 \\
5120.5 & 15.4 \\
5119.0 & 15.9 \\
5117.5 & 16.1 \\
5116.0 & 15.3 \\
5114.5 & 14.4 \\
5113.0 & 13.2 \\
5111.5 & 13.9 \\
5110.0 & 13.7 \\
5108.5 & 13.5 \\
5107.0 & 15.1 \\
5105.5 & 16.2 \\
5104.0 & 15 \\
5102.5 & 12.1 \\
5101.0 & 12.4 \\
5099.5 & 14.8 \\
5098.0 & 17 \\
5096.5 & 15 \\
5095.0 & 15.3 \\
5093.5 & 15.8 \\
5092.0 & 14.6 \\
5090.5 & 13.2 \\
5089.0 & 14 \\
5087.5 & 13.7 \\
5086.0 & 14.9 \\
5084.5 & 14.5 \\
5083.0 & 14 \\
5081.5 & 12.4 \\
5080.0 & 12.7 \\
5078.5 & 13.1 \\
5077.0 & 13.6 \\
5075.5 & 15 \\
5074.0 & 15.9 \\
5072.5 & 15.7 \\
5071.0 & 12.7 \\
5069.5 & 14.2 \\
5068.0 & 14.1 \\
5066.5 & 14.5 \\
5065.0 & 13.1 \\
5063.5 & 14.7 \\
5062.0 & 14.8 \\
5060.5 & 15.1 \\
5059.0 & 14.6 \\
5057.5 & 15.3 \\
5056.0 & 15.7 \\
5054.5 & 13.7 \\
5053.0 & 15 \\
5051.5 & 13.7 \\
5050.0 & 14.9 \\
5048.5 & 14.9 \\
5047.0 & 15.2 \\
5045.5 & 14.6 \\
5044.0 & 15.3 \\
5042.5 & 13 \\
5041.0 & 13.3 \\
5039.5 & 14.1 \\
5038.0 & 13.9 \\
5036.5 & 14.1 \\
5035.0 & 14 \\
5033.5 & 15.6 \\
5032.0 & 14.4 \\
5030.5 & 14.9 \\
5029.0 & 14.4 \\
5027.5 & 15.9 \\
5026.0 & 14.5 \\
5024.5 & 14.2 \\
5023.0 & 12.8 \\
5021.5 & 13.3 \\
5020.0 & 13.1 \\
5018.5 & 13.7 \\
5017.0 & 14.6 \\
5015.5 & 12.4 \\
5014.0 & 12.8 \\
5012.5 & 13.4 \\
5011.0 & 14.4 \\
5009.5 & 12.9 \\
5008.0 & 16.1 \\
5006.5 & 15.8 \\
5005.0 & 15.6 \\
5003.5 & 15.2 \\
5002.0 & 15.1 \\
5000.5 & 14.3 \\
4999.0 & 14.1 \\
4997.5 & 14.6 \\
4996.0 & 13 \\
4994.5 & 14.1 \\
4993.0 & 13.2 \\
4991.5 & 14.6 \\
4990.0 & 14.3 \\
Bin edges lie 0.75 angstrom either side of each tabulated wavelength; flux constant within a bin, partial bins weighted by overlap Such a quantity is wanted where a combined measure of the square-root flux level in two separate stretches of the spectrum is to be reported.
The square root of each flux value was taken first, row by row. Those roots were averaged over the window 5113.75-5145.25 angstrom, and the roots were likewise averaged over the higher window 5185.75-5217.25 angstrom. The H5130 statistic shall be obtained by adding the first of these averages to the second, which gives 7.49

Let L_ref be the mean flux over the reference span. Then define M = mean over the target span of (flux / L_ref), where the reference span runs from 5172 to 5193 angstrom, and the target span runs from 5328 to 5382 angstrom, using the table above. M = 1.25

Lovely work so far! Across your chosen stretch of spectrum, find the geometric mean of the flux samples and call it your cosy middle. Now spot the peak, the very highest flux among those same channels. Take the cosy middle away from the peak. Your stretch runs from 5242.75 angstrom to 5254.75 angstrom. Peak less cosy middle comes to 2.4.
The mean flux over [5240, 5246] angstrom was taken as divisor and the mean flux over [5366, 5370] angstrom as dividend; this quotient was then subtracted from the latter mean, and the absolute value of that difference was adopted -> 15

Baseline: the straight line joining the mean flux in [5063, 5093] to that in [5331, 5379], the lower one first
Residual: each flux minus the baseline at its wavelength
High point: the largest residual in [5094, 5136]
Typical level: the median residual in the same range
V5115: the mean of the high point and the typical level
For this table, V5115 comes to 1.4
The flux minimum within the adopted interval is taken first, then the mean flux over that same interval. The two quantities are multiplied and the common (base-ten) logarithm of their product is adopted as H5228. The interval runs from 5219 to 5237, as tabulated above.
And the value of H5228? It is 2.260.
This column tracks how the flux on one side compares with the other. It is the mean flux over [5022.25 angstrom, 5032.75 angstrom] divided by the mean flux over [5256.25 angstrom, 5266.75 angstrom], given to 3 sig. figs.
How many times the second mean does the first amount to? 1.10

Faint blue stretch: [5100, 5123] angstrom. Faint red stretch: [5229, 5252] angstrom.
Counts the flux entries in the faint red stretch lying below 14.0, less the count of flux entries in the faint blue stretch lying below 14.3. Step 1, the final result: -4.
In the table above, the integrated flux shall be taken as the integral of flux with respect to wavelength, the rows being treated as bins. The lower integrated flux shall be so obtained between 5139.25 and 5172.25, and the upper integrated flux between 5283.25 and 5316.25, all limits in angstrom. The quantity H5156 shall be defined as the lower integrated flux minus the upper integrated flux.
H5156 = -84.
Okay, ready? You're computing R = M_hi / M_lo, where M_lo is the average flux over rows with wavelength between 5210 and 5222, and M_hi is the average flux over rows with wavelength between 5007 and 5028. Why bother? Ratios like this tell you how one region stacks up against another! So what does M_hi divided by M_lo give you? 0.95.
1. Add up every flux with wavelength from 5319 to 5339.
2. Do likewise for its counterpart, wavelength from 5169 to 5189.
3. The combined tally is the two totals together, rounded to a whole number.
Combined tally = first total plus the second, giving 352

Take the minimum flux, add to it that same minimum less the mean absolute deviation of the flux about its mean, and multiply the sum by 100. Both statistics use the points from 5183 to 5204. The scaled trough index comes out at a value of 2114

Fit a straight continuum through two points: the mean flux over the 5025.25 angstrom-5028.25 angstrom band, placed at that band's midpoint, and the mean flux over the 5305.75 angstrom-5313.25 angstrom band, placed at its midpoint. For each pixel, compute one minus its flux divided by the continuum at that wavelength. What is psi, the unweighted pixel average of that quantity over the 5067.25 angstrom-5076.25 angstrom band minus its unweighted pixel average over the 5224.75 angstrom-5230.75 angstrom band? -0.12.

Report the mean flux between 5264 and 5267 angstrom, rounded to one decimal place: 11.2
